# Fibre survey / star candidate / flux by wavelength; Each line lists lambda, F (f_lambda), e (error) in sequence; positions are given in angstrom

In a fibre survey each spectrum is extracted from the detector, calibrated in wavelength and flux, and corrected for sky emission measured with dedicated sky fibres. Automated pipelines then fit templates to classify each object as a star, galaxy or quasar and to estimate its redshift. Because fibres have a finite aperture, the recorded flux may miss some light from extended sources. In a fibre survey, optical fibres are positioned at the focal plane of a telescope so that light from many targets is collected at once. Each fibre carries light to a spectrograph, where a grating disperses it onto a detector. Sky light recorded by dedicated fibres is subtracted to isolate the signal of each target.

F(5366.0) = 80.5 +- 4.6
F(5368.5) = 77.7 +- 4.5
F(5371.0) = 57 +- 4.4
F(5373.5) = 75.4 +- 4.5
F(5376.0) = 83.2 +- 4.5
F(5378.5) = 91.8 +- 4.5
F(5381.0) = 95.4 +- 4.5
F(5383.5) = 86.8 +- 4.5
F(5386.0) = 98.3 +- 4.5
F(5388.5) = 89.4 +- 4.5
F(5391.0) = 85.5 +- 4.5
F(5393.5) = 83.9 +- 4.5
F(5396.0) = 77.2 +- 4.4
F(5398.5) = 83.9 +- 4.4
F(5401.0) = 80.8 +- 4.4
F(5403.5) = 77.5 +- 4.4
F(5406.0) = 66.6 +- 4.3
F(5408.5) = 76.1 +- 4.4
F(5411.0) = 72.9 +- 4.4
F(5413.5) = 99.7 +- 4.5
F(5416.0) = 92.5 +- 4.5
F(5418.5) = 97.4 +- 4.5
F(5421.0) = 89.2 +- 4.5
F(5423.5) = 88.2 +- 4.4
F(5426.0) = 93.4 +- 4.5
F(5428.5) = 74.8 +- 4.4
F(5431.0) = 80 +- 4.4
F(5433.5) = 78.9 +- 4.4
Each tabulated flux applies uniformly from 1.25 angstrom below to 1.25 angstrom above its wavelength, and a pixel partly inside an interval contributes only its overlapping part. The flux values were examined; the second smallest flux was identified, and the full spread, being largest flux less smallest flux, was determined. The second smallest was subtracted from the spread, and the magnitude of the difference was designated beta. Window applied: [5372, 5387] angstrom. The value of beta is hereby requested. 60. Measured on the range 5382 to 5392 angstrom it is 74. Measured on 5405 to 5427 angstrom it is 40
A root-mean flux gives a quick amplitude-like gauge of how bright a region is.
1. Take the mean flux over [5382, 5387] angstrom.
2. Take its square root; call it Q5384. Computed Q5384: 9.6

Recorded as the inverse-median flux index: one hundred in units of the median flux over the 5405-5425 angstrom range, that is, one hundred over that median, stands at 1.13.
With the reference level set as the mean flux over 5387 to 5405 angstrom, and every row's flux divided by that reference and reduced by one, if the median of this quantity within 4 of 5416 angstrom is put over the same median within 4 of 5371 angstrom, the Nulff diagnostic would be -2.1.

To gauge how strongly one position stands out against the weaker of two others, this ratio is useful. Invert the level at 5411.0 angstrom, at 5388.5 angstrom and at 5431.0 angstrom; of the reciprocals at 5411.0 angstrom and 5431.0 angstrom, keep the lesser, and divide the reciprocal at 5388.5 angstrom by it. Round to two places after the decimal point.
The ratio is 0.89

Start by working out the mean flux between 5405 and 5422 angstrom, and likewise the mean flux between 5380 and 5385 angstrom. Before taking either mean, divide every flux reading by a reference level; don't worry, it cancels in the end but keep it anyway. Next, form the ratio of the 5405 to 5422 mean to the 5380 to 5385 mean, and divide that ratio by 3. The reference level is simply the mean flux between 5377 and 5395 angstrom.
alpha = 0.31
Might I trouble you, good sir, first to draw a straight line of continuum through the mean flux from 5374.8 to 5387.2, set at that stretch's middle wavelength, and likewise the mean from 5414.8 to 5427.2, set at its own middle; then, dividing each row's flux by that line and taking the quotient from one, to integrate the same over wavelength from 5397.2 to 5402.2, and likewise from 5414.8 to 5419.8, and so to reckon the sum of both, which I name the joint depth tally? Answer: 0.35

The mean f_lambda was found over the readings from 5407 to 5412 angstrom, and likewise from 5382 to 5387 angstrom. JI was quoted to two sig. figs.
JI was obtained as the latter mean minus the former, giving 18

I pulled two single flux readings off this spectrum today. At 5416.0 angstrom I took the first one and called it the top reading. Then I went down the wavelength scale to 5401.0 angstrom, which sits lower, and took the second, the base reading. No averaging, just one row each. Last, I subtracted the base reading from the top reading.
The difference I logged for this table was 12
